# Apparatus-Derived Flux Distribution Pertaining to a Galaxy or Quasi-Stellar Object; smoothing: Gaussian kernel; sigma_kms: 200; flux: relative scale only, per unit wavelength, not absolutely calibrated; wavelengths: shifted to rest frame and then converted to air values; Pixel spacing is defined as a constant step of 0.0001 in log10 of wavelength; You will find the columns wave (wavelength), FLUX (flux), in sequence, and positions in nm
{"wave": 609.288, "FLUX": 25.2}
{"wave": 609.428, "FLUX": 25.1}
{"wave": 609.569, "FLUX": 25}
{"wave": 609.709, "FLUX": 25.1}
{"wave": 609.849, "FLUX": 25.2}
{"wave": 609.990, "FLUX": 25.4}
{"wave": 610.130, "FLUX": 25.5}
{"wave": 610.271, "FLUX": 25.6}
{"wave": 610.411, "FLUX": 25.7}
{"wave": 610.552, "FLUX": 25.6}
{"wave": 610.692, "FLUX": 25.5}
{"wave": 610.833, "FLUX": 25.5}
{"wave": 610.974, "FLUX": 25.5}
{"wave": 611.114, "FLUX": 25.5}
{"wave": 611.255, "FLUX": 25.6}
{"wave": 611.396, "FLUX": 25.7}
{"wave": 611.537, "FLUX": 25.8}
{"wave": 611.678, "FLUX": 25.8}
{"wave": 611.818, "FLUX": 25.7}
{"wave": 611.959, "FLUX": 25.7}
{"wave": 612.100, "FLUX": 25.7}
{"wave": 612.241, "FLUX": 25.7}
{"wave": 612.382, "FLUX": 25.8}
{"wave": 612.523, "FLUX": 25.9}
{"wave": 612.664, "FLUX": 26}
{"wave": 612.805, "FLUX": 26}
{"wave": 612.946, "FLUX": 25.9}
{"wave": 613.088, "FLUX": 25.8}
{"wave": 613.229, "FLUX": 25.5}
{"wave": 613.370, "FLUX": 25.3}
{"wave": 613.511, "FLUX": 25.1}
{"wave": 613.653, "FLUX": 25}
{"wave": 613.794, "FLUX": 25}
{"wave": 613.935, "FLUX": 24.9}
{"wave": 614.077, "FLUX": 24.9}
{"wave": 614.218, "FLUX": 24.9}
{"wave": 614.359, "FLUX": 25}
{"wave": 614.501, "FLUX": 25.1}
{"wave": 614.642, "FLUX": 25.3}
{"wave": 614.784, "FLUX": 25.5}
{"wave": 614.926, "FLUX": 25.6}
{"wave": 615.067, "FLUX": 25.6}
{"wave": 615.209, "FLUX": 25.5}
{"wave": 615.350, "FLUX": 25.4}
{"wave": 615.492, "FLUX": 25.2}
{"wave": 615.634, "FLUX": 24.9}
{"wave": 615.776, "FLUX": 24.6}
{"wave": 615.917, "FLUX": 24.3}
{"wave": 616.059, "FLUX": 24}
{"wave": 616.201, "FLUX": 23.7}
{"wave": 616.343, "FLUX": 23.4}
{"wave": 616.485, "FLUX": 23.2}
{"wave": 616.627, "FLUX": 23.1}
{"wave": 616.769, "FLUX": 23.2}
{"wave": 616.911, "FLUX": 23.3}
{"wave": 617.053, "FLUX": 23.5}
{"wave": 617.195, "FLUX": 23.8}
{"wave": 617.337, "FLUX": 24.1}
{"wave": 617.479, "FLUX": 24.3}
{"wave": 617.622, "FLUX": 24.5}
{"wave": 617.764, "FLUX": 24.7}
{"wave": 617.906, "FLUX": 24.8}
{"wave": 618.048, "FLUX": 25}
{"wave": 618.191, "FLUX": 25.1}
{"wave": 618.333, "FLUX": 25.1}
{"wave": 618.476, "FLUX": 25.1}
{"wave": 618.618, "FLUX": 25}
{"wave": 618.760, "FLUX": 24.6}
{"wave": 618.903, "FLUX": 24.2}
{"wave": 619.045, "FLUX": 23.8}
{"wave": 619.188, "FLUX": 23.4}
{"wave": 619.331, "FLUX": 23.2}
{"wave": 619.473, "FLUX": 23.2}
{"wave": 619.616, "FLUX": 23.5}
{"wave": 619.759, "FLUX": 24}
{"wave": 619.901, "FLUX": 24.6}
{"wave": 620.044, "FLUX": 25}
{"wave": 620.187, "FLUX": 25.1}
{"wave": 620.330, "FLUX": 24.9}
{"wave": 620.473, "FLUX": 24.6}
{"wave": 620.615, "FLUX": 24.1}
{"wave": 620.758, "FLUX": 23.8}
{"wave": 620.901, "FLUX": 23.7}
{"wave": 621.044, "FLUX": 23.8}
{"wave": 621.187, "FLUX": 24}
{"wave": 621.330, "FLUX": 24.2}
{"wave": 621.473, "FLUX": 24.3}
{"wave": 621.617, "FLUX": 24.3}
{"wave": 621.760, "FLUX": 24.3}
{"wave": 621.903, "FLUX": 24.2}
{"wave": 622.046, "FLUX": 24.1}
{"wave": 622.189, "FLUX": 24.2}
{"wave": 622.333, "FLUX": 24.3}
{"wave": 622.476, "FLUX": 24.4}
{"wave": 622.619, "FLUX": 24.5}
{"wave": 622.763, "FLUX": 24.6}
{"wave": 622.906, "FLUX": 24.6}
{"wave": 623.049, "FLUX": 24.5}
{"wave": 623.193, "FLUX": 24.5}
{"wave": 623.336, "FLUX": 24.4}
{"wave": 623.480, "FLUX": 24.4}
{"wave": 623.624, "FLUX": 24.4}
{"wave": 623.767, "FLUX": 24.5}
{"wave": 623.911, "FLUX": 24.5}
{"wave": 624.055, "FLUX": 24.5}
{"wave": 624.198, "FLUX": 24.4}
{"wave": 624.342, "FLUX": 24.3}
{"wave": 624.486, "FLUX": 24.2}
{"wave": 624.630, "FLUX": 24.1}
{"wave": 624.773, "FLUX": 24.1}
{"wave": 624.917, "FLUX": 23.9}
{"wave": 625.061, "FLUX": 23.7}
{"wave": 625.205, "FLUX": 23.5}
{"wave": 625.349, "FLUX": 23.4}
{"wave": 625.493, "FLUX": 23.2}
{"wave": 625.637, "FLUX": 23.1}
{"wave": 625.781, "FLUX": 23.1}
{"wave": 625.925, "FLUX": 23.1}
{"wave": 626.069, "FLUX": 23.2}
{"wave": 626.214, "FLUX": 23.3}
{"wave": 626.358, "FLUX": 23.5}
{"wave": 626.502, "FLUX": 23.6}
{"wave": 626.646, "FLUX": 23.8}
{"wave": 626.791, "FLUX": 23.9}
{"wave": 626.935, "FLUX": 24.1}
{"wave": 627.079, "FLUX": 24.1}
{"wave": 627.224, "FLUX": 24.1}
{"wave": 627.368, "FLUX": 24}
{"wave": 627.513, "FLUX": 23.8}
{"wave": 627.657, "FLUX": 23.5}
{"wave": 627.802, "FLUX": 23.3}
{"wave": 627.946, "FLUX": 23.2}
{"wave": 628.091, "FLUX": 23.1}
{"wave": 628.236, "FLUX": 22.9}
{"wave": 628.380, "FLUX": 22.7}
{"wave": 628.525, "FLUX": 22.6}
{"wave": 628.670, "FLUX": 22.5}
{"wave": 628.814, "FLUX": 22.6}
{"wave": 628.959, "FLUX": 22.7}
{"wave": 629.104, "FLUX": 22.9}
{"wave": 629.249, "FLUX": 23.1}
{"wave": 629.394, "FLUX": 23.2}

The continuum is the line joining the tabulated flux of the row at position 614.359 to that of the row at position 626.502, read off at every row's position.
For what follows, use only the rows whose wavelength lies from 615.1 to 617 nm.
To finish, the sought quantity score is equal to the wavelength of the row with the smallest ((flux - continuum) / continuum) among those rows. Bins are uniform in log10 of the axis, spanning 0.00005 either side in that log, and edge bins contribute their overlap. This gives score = 616.627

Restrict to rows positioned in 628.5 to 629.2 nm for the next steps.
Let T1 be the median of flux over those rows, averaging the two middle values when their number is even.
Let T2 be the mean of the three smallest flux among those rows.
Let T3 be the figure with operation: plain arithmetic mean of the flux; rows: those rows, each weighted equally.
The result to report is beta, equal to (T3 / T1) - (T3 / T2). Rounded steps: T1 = 22.6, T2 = 22.6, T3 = 22.7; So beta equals -0.001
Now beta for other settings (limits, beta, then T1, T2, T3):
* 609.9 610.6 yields -0.004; 25.6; 25.5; 25.6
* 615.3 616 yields -0.012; 24.9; 24.6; 24.9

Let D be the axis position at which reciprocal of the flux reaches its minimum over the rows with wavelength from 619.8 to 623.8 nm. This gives 620.187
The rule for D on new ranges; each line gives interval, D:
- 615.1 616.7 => 615.209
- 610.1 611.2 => 610.411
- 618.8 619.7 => 618.903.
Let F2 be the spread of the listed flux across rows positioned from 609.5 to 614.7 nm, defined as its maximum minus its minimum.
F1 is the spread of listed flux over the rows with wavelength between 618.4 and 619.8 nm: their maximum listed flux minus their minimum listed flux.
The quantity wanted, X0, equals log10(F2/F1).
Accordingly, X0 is -0.24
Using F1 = 1.9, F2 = 1.1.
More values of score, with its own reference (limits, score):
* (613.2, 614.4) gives 613.935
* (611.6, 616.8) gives 616.627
